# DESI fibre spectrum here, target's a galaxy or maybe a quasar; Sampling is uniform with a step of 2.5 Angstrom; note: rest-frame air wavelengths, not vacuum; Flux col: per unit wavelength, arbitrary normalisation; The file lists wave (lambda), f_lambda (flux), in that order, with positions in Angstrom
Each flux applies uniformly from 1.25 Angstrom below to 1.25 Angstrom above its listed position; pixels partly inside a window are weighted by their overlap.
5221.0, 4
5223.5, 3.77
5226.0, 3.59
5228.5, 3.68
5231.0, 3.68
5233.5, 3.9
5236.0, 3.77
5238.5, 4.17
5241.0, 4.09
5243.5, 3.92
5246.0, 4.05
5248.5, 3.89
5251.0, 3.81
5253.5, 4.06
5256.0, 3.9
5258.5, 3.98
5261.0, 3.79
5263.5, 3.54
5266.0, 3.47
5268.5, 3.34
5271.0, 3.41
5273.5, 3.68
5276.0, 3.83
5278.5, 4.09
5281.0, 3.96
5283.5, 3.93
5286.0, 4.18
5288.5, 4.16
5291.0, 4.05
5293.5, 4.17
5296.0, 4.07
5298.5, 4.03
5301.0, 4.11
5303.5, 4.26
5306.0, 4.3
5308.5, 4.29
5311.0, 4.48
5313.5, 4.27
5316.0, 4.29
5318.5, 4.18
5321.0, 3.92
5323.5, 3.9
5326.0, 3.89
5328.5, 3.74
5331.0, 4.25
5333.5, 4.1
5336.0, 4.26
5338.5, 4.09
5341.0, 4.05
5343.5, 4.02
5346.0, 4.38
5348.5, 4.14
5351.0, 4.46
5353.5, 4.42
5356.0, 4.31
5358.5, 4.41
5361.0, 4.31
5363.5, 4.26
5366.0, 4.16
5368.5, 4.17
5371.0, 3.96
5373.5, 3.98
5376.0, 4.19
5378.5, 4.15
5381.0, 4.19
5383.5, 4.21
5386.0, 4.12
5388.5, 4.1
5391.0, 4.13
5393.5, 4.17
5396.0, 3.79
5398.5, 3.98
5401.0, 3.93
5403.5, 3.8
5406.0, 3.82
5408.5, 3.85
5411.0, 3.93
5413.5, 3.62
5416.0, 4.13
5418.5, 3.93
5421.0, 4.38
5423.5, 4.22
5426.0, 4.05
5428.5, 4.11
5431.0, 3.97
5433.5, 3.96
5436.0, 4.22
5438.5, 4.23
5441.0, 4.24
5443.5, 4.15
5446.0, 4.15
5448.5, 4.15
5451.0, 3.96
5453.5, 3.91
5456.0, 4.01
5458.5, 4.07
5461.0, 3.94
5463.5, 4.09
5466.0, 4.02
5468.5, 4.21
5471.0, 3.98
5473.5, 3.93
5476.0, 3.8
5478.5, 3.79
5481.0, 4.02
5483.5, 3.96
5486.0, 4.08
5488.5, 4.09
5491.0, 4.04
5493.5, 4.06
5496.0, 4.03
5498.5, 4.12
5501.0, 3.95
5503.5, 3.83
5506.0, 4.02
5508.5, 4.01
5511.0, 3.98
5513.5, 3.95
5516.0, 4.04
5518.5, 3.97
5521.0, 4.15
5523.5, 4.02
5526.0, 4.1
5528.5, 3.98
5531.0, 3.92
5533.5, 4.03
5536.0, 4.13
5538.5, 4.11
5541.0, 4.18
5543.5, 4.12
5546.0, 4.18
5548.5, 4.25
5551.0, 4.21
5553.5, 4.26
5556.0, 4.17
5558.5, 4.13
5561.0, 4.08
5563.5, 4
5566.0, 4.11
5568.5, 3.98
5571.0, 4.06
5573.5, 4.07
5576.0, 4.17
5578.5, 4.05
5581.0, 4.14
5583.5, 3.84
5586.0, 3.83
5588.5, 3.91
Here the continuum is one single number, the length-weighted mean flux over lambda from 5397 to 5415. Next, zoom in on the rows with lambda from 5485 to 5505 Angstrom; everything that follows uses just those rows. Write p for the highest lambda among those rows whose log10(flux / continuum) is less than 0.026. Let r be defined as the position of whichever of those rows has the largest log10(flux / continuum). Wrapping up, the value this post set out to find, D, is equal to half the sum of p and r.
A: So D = 5501.0 Angstrom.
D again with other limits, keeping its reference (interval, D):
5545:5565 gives 5558.5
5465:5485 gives 5476.0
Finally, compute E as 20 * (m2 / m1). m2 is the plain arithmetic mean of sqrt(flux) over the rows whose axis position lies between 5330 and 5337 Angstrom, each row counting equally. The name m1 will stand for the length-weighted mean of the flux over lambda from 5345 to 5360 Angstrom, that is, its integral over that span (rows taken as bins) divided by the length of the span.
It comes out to 9.4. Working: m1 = 4.35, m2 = 2.05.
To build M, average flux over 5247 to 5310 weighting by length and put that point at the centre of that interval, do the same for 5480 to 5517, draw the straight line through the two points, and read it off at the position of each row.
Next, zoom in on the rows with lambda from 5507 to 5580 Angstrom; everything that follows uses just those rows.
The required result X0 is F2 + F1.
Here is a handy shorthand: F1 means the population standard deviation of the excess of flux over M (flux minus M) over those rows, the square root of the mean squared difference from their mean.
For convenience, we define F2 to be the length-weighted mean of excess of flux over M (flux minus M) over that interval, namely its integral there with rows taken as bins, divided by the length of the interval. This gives 0.143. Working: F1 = 0.09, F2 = 0.06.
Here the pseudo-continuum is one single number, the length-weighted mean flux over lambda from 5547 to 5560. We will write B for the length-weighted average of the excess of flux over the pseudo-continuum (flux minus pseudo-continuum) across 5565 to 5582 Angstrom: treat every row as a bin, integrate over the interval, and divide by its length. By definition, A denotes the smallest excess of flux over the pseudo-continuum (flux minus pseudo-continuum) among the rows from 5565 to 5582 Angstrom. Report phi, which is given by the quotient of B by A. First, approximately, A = -0.221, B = -0.12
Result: 0.54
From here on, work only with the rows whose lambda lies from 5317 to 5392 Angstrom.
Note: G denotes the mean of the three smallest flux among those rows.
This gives 3.84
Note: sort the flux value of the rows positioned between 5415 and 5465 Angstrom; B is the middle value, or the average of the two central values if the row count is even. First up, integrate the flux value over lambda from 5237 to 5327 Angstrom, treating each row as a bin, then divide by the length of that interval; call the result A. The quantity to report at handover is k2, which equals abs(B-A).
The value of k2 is 0.12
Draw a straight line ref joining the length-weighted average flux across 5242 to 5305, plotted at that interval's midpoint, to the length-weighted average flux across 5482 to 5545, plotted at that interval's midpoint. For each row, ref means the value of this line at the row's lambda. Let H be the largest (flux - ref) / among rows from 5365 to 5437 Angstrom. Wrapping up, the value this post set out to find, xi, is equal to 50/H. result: 127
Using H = 0.39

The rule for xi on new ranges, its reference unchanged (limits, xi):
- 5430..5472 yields 206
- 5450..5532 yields 252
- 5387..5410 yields 253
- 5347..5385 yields 98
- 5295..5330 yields 91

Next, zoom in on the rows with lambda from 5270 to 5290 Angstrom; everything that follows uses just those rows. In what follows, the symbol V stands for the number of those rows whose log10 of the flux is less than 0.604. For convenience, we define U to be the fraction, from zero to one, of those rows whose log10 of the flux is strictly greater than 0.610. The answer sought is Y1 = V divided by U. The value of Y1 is 13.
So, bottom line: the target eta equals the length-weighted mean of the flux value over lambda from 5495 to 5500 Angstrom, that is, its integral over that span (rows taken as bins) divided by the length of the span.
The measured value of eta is 4.07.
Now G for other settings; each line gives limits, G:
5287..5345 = 3.84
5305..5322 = 4.12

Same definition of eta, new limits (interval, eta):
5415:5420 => 4.04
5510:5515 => 3.97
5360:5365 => 4.28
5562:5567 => 4.05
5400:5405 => 3.86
